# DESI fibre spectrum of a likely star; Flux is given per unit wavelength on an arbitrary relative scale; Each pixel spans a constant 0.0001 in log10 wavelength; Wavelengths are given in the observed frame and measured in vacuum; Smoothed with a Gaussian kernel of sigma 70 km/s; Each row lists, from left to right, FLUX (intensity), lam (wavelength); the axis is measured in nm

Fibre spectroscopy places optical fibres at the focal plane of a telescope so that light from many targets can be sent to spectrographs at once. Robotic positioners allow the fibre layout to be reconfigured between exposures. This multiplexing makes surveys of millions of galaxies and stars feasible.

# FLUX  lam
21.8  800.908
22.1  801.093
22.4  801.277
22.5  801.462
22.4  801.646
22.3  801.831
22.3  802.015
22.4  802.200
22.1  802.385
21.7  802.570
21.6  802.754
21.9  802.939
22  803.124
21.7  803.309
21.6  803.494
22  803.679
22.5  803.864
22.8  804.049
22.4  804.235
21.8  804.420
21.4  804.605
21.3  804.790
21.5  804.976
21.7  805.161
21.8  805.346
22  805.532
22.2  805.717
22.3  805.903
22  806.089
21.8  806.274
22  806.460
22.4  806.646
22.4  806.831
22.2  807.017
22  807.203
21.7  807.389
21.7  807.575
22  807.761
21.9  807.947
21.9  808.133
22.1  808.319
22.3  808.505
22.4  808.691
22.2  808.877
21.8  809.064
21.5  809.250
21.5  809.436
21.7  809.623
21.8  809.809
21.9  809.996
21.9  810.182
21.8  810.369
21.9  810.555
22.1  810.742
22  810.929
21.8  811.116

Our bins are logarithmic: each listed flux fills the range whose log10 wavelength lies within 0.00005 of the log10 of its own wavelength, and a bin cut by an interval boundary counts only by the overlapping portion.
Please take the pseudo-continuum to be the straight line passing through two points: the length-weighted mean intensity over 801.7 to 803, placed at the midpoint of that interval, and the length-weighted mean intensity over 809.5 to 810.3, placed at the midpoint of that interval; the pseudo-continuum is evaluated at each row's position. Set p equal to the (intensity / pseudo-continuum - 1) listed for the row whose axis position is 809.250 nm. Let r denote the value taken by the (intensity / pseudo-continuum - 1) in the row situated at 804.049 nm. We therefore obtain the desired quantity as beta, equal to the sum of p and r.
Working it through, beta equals 0.02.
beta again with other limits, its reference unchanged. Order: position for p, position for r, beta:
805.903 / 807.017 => 0.03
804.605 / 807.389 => -0.03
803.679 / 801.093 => 0.00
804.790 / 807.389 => -0.04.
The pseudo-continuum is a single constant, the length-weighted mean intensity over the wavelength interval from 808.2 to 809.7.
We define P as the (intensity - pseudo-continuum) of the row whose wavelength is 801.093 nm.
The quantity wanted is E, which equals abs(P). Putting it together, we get 0.16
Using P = 0.2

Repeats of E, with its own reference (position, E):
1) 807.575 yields 0.24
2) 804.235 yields 0.46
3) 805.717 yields 0.26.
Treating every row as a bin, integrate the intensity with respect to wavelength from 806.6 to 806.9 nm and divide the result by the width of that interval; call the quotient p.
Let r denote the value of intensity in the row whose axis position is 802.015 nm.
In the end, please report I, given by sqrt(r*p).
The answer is 22.4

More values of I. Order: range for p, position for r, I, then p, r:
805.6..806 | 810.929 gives 22.1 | 22.2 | 22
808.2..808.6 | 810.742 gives 22.2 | 22.2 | 22.1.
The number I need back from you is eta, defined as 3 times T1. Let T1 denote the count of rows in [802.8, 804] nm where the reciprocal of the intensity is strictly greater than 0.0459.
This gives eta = 6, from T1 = 2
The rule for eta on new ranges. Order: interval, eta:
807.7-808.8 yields 0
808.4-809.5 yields 6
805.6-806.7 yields 0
